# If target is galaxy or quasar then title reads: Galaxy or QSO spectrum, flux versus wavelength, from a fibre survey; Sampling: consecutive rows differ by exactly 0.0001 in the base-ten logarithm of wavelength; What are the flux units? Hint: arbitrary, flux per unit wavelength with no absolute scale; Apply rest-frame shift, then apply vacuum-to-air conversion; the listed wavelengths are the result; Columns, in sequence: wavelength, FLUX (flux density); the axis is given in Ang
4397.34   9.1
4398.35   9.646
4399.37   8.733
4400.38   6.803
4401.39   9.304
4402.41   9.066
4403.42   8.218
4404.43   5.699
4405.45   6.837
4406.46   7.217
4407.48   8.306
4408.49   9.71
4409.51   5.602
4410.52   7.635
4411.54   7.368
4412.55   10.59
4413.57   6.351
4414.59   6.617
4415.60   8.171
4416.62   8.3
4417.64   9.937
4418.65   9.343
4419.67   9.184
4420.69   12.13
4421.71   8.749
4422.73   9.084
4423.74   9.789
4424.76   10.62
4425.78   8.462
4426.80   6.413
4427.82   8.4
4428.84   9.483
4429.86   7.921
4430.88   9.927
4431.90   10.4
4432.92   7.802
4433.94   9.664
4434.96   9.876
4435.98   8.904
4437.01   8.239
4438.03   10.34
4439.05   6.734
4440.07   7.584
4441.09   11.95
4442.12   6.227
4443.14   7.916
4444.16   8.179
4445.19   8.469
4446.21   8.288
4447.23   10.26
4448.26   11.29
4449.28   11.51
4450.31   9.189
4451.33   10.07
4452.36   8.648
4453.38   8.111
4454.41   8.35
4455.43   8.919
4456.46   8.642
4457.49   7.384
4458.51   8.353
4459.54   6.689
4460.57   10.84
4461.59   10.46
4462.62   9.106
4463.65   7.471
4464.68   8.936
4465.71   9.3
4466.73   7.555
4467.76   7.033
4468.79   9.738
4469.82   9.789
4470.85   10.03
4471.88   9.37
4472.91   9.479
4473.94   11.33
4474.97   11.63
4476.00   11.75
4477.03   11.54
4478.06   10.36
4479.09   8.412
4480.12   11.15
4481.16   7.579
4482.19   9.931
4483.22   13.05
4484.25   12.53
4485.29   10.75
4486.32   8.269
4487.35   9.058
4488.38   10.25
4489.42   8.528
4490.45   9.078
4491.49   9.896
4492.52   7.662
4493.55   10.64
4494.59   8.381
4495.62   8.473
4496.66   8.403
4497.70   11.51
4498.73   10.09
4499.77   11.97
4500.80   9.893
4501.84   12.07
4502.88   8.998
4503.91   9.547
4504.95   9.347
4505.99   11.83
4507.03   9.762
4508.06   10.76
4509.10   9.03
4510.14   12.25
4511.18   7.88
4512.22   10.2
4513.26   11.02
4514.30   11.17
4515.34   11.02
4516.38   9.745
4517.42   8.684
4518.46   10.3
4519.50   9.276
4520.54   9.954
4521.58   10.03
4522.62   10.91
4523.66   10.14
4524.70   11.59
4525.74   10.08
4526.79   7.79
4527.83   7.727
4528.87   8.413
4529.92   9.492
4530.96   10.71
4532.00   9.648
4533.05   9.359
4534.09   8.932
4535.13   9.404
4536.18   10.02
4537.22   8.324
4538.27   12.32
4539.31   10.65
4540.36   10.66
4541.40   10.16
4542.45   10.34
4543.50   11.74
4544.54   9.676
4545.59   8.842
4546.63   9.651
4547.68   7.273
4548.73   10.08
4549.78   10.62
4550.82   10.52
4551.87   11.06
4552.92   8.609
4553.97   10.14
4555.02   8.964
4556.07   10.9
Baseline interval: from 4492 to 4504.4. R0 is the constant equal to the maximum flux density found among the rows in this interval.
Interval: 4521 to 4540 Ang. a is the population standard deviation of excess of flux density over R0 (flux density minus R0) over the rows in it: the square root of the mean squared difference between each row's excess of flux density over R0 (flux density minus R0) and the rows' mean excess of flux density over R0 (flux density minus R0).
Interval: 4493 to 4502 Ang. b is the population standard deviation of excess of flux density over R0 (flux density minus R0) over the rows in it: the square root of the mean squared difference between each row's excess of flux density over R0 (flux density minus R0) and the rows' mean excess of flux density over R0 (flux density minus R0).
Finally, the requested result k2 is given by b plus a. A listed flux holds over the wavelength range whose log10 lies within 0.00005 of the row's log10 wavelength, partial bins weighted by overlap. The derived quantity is 2.63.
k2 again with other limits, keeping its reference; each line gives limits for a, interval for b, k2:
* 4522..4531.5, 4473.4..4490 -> 2.89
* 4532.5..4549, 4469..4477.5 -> 2.16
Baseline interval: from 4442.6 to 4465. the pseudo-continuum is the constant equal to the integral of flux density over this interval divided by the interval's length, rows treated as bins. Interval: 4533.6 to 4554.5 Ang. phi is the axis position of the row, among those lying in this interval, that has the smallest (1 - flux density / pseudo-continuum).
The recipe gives 4538.27 Ang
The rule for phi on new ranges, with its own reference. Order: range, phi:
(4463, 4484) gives 4483.22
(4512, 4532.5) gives 4524.70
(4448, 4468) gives 4449.28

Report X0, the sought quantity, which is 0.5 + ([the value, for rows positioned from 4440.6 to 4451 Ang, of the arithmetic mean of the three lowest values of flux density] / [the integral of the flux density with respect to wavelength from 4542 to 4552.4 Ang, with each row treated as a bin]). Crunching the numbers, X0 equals 0.57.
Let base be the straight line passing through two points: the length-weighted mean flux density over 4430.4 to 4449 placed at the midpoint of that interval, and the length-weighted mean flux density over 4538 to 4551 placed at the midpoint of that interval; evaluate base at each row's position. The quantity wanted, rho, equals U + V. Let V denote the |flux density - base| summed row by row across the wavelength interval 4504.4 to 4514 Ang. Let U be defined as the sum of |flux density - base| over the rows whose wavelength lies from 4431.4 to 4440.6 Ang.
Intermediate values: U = 10.1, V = 10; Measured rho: 20.3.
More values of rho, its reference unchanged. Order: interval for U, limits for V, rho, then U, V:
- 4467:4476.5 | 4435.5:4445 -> 24.1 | 10.4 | 14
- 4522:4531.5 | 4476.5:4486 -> 26.1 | 10.2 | 16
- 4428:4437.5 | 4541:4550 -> 15.2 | 7.6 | 8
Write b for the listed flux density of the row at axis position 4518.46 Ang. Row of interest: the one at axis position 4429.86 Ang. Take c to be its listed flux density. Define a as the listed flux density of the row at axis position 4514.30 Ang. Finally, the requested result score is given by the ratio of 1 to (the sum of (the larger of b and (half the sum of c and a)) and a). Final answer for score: 0.047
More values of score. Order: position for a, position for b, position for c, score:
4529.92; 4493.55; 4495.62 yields 0.050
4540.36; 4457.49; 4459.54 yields 0.052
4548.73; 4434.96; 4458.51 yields 0.050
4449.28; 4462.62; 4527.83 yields 0.047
